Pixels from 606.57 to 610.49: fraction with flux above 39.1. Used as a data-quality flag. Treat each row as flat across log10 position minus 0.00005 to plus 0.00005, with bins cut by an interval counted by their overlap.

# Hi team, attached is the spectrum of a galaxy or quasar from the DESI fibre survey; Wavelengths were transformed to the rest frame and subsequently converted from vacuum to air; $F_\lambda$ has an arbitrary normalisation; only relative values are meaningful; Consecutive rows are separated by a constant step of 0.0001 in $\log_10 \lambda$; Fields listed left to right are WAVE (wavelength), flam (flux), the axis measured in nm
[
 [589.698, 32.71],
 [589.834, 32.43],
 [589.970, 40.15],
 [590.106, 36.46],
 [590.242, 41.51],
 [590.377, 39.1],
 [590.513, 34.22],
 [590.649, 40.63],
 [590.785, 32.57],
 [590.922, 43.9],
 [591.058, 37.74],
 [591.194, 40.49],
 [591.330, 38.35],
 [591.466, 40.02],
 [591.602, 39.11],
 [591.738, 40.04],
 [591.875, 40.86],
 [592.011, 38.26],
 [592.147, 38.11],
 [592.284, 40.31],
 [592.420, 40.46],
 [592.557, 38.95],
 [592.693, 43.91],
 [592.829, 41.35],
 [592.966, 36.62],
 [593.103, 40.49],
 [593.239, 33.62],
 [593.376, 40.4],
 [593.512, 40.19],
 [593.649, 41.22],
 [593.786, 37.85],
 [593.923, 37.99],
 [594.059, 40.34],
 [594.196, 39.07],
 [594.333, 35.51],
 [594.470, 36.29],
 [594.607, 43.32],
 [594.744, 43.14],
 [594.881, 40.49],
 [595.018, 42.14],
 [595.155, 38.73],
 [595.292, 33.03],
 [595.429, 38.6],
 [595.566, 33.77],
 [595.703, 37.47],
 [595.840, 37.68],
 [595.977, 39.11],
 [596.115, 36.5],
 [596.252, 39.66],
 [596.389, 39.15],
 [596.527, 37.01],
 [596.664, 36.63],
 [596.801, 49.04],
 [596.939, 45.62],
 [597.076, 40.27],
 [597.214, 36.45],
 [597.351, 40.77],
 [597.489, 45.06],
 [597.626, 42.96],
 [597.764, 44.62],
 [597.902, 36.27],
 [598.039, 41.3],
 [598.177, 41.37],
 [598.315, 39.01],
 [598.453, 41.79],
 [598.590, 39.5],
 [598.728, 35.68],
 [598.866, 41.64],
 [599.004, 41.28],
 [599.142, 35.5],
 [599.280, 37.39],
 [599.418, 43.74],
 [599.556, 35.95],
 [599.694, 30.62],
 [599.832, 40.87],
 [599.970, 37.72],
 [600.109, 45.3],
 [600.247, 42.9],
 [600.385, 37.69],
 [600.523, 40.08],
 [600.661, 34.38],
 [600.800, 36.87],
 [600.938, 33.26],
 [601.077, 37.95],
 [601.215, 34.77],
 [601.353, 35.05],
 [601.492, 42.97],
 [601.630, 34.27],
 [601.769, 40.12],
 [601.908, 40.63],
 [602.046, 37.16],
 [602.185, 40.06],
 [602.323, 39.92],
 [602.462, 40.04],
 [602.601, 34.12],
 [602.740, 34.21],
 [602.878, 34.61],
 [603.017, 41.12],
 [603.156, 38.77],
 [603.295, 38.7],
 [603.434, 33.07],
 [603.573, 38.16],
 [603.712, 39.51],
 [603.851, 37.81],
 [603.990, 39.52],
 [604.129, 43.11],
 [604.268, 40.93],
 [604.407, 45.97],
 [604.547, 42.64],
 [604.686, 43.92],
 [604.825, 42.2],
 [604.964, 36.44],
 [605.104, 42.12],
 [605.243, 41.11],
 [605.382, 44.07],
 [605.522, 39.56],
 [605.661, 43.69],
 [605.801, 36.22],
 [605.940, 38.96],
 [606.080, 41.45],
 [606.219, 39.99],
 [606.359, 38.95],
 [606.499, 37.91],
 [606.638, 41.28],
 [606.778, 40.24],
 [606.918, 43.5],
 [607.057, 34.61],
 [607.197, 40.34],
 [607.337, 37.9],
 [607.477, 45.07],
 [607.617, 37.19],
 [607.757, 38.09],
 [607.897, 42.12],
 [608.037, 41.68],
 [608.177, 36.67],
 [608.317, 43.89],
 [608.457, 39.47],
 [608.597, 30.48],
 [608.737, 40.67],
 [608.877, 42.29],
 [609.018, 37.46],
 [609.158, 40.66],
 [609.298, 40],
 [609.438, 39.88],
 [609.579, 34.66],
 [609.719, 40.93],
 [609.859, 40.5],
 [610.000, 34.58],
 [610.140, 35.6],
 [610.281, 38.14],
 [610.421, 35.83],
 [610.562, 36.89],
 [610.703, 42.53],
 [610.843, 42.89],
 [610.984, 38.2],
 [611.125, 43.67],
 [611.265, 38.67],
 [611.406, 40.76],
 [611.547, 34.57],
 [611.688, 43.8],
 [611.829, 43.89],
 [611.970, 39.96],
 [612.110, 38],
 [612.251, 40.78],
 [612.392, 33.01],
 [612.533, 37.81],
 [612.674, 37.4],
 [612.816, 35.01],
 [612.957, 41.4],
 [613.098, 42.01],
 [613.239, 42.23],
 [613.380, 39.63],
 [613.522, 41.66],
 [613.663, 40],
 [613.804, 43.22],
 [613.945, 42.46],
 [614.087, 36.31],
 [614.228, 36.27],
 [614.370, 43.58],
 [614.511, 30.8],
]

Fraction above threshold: 0.571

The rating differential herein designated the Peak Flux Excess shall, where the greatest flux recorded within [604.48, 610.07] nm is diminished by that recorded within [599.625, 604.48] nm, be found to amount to -1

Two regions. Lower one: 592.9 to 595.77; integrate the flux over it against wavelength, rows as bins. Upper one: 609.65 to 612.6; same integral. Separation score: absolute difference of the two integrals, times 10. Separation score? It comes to 46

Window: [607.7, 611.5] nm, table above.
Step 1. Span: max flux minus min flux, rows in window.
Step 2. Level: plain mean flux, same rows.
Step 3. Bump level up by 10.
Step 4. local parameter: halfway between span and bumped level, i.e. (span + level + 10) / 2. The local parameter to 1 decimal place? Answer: 31.3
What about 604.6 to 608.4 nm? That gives 30.4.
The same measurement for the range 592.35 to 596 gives 29.9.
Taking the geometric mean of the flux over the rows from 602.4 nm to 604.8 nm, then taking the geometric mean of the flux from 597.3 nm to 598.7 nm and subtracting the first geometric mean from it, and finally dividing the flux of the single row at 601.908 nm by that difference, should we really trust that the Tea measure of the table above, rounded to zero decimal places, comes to 19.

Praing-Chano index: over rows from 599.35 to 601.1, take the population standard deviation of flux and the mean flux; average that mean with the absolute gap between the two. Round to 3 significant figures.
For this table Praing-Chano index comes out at 36.2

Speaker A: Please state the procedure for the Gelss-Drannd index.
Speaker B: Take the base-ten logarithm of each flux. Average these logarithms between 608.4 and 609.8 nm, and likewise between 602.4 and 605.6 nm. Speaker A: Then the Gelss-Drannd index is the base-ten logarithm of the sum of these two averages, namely 0.503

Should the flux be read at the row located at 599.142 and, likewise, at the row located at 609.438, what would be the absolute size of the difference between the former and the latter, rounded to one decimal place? 4.4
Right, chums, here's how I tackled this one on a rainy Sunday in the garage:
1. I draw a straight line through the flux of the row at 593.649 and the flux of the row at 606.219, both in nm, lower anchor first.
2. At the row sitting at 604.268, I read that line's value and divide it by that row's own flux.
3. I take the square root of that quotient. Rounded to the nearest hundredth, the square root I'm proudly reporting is 0.99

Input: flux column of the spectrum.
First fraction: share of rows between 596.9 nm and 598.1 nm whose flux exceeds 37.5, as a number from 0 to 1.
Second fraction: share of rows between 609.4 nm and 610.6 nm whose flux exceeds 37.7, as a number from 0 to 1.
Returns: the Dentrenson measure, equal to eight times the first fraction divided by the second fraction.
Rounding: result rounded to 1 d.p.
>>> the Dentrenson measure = 14.0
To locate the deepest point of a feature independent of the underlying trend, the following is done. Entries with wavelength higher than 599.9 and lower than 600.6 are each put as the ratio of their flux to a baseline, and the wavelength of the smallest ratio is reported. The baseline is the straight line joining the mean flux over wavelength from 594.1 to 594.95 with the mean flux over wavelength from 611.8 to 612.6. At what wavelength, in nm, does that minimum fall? 600.385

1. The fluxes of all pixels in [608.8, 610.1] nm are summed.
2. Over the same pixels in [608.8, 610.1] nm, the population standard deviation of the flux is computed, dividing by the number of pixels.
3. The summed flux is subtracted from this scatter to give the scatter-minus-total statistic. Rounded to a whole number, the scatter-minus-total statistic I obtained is -348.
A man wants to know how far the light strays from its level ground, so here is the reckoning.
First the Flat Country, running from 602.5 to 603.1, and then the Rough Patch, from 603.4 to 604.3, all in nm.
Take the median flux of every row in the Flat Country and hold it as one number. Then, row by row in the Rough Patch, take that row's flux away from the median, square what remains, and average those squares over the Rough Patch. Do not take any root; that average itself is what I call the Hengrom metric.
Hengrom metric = 28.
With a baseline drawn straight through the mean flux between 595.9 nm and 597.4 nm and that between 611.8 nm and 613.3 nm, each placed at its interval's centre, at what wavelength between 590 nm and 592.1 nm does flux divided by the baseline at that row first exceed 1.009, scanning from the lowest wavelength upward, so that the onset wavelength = 590.242 nm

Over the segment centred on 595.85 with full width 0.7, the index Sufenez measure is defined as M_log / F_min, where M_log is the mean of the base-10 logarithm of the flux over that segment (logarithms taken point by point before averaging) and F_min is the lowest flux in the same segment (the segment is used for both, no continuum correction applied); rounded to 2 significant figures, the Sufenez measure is 0.046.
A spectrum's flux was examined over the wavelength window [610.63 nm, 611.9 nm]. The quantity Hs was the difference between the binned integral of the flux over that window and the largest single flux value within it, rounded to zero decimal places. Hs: 8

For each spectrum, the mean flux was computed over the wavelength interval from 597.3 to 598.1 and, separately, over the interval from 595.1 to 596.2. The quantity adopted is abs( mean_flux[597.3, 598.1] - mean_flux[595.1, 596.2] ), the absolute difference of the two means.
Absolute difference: 5.0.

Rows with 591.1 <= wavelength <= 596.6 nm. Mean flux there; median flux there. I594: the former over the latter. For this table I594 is 0.997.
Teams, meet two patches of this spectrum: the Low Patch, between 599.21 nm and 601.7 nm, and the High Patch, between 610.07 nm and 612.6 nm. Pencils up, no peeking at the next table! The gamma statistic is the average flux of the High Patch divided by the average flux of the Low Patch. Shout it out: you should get 1.03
